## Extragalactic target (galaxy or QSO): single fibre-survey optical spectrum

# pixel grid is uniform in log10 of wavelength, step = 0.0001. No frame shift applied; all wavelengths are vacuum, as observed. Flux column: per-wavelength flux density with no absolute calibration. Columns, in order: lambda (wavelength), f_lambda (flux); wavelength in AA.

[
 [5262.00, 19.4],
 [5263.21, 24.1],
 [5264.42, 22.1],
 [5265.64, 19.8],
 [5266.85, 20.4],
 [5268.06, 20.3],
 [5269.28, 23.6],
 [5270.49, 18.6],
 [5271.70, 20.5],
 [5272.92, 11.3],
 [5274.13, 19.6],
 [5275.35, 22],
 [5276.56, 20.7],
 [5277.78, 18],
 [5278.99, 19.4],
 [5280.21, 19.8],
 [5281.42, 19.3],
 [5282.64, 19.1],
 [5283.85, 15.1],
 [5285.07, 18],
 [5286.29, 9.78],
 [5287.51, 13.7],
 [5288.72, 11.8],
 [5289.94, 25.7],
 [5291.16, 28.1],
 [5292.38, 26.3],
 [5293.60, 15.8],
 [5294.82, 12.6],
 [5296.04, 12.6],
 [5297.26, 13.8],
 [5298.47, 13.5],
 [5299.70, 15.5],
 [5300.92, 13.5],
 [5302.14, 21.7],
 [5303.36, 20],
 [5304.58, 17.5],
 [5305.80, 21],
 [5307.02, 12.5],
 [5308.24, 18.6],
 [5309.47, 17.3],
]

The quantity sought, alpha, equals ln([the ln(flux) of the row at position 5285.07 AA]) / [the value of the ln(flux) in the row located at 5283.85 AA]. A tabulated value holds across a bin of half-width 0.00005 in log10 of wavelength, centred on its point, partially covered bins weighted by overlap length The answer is 0.391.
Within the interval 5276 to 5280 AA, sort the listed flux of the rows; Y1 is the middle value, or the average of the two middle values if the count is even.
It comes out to 19.4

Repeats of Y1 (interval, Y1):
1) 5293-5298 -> 13.2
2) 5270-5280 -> 19.5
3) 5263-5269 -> 20.4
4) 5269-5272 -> 20.5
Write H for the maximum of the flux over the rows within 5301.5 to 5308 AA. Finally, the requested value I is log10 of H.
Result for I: 1.34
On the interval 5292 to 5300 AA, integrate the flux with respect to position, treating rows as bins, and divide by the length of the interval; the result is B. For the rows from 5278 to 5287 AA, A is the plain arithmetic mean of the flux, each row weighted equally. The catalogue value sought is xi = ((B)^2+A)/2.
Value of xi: 128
